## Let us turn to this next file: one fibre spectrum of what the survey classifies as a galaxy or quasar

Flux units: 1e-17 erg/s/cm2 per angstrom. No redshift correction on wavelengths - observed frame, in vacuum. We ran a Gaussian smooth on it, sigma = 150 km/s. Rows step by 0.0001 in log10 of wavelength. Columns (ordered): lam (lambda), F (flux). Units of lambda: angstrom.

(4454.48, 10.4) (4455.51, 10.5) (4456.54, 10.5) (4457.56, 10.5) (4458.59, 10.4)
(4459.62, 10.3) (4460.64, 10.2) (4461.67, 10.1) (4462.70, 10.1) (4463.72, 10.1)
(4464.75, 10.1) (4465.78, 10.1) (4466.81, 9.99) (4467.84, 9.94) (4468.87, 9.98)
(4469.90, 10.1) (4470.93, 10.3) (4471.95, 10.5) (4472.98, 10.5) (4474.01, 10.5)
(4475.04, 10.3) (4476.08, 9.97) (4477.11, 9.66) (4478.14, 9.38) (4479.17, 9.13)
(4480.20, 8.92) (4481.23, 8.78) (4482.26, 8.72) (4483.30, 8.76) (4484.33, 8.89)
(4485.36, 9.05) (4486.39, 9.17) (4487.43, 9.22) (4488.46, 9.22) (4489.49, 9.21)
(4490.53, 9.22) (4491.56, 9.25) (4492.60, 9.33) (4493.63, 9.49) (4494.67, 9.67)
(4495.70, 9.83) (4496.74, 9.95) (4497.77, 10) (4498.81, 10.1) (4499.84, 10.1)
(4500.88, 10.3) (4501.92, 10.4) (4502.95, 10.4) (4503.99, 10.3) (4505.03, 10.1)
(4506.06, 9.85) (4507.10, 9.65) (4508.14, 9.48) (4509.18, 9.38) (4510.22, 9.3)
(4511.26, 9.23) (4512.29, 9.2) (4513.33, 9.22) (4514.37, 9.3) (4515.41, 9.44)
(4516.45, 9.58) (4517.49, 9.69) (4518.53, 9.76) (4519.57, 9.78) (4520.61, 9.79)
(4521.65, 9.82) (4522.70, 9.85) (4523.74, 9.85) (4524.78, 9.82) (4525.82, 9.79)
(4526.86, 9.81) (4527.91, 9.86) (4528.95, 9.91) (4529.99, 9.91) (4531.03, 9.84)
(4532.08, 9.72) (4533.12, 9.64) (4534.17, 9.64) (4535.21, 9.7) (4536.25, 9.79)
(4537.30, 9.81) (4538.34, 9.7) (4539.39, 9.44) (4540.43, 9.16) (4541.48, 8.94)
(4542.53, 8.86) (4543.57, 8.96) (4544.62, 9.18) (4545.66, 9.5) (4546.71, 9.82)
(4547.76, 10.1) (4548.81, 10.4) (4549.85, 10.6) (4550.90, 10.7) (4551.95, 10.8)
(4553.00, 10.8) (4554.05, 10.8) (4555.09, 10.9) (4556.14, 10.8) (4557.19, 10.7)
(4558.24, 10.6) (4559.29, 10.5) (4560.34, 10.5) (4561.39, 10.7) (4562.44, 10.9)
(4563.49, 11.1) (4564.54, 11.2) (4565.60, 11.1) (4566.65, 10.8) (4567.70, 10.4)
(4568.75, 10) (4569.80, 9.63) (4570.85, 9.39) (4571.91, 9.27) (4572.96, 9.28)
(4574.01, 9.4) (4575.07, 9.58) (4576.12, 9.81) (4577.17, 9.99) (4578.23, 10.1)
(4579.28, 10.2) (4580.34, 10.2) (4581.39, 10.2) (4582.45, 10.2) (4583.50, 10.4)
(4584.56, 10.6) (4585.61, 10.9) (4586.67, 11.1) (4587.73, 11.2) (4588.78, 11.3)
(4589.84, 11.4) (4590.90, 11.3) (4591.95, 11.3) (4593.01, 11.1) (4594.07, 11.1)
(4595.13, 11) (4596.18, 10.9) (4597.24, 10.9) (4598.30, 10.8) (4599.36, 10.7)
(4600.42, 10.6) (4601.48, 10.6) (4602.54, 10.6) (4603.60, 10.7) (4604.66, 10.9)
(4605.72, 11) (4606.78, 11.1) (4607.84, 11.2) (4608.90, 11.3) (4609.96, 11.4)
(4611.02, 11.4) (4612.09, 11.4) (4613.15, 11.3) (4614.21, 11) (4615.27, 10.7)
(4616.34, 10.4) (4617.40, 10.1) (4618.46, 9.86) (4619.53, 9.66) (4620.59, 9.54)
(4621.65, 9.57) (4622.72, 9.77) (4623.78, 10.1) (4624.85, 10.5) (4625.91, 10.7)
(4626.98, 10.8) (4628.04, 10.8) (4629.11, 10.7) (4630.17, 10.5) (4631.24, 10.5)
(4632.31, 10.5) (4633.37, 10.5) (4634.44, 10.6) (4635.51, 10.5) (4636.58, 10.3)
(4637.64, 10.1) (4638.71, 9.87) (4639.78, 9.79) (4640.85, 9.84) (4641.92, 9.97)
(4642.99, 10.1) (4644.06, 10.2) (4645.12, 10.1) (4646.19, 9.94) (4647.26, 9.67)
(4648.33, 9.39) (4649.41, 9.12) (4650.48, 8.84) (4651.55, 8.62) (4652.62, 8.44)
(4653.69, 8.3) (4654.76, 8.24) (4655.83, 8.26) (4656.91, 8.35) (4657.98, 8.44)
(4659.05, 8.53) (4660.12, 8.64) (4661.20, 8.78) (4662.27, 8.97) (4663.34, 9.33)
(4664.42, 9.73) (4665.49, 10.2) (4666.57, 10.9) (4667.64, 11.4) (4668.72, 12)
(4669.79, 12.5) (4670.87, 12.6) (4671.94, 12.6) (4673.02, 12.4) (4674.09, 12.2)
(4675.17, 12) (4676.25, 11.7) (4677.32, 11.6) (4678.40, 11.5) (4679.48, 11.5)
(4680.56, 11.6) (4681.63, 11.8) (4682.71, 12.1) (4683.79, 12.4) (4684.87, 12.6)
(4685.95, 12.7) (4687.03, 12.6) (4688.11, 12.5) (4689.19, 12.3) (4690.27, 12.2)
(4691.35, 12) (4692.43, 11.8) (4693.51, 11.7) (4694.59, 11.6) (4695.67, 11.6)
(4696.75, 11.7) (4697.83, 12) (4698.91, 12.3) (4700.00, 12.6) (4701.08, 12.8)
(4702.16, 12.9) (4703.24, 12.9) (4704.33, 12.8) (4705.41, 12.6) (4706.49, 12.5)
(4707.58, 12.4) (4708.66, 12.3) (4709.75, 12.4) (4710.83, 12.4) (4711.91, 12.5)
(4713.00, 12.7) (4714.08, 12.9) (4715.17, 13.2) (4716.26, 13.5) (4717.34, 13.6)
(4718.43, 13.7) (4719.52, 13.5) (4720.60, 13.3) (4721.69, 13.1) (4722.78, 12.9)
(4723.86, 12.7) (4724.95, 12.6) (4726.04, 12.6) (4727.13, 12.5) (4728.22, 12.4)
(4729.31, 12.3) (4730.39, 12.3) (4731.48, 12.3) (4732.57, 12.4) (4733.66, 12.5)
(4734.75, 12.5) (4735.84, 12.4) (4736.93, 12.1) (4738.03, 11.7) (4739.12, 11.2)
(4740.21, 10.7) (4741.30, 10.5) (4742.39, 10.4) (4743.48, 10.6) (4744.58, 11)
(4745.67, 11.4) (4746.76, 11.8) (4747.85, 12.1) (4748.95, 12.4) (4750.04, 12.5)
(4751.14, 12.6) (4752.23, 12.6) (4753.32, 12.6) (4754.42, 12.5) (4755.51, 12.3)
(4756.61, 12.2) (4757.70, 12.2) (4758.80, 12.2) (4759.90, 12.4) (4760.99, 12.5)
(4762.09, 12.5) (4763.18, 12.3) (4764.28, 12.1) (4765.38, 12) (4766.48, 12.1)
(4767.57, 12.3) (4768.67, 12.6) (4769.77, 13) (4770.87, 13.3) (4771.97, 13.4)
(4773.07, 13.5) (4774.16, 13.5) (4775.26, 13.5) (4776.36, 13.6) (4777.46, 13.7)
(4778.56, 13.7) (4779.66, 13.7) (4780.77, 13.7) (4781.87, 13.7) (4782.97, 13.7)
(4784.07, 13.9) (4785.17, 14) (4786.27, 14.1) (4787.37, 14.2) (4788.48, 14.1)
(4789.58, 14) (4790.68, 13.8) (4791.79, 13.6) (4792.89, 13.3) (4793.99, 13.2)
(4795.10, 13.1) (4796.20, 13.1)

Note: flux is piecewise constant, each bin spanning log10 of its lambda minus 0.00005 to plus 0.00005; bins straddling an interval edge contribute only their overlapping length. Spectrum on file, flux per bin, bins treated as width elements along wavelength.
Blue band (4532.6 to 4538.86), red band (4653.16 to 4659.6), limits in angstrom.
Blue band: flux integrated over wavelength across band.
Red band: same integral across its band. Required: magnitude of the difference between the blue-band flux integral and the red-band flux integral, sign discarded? 7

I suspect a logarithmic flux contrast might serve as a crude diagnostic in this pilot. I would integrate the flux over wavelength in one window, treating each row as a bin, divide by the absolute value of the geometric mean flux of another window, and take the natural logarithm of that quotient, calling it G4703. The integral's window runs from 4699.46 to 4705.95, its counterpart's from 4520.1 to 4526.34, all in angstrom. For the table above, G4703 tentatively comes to 2.13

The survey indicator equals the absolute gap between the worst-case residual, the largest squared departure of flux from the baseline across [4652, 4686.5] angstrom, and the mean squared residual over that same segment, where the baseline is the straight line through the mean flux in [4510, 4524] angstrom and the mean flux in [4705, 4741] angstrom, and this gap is 7.5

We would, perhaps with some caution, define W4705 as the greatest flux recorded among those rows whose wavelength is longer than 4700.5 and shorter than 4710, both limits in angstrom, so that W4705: 12.9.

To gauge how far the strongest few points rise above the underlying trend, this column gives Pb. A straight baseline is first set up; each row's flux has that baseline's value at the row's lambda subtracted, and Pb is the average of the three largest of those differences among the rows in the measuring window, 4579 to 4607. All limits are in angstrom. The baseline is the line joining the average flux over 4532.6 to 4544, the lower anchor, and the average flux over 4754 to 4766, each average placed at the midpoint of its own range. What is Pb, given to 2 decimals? 1.24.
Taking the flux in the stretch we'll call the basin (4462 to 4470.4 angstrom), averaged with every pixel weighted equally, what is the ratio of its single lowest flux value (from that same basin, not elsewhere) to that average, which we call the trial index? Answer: 0.989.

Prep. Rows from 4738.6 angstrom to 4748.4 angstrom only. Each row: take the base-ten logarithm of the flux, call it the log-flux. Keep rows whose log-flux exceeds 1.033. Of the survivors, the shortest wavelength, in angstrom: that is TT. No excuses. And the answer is 4739.12 angstrom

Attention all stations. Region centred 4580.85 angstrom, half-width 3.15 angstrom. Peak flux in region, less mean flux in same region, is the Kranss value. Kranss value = 0.183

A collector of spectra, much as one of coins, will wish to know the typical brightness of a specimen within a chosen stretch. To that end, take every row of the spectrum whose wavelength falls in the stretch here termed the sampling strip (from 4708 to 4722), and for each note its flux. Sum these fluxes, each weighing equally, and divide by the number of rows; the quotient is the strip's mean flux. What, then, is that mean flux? 13.0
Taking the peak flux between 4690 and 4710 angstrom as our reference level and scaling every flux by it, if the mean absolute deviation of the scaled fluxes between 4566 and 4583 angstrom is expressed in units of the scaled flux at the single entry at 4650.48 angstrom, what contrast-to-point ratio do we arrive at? 0.042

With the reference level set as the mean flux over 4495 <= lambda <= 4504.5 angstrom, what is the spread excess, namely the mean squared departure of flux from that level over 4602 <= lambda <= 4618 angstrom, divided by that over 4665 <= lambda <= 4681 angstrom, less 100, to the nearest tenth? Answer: -99.7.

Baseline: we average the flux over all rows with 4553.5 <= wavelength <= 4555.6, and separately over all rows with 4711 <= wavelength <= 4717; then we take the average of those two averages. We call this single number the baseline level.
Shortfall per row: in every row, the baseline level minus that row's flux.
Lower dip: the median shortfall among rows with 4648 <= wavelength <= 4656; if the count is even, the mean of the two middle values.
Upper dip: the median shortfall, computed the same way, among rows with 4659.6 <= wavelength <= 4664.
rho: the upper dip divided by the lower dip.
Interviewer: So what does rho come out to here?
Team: 0.90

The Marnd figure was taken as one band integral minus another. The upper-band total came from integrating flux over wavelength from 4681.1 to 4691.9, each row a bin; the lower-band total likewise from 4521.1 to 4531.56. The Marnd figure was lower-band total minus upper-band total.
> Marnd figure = -30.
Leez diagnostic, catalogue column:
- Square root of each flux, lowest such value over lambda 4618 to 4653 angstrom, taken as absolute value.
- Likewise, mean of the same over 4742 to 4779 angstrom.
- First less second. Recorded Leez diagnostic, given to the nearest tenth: -0.6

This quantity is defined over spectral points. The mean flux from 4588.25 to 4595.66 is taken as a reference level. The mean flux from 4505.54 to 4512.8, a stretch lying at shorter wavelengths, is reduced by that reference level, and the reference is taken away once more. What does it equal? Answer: -13.0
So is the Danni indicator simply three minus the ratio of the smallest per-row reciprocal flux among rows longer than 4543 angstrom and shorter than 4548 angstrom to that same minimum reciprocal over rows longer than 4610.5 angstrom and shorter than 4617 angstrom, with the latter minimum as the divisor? 1.87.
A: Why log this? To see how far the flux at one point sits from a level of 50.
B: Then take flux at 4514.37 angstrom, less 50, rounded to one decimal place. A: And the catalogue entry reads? -40.7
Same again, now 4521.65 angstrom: -40.2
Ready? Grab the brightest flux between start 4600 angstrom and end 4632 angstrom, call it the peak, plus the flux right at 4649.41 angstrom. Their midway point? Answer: 10.3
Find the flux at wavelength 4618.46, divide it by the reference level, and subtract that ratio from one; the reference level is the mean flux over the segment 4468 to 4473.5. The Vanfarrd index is 0.040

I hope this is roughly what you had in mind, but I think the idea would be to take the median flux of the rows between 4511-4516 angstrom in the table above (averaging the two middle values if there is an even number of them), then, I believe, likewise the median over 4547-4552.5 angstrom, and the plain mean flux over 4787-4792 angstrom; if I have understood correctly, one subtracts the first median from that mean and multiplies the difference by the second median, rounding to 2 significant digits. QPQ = 50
